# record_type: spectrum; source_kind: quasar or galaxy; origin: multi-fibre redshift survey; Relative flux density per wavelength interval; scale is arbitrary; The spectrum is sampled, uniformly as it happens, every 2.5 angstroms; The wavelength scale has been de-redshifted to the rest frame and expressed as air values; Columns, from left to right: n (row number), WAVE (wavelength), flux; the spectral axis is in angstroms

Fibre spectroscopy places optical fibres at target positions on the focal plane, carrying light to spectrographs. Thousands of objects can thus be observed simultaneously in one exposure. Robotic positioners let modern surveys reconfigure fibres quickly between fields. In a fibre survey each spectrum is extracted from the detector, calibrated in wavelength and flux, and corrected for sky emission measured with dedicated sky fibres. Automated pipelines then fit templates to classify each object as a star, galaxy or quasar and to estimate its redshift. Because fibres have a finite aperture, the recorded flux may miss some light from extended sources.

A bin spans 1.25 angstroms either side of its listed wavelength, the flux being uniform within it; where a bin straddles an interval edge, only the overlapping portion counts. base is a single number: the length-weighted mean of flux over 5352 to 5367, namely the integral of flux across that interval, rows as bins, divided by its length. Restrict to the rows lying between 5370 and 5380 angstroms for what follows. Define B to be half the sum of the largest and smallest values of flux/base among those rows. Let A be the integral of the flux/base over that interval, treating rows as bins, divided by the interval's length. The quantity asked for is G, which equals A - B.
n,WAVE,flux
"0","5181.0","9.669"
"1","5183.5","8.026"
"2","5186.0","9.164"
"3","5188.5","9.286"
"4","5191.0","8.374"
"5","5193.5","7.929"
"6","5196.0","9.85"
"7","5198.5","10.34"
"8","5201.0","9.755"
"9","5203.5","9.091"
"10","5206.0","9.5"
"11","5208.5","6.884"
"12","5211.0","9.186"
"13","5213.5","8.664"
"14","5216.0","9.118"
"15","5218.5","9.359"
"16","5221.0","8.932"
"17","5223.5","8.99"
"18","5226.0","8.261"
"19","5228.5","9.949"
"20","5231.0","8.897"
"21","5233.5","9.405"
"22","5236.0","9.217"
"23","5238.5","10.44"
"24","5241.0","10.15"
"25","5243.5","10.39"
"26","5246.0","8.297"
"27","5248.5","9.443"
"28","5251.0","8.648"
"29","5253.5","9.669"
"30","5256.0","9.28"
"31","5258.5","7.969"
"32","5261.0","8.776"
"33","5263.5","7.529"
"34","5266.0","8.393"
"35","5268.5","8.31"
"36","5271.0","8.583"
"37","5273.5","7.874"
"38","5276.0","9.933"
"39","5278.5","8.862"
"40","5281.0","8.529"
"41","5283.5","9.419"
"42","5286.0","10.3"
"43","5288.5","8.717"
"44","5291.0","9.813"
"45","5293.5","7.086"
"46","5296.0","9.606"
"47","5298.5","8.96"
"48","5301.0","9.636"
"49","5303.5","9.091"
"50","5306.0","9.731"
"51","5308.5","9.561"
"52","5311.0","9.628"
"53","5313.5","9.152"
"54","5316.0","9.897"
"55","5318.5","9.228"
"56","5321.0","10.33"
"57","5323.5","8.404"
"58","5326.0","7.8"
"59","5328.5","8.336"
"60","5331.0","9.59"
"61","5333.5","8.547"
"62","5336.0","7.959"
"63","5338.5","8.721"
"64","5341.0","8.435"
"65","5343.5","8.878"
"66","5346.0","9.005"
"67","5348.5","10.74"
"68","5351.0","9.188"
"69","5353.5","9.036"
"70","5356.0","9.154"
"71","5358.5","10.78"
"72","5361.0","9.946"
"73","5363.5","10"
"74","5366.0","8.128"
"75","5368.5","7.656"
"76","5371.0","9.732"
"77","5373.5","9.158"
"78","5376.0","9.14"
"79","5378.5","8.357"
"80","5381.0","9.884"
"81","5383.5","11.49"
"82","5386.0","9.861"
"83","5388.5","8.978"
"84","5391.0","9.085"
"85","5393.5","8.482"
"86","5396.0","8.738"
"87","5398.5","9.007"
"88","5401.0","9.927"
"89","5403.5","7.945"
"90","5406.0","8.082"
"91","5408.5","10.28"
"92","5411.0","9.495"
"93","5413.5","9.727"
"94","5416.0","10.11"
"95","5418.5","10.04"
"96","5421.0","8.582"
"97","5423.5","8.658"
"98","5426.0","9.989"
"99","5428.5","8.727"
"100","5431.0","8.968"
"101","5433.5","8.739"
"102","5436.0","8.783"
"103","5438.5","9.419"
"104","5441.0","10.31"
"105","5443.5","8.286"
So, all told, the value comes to 0.0059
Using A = 0.96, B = 0.95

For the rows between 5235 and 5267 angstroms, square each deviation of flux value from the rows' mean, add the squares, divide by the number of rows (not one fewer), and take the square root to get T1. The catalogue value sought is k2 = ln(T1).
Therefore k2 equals -0.12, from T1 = 0.89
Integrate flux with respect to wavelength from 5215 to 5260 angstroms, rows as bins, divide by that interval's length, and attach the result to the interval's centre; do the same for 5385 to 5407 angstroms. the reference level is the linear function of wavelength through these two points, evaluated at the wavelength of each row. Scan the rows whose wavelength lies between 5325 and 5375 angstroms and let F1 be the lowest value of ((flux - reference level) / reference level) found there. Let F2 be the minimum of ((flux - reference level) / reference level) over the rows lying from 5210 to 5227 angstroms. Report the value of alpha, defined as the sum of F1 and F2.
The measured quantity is -0.25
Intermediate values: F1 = -0.145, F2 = -0.11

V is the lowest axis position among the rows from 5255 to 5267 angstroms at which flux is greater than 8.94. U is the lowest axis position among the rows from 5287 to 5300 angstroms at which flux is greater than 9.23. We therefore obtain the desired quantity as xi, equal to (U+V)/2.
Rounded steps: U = 5291.0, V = 5256.0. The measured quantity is 5273.5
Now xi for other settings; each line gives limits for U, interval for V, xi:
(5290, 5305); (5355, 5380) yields 5323.5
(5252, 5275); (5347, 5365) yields 5301.0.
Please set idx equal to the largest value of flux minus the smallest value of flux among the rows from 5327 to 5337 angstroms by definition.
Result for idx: 1.63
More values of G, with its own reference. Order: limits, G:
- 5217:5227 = 0.0102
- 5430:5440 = -0.0072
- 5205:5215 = 0.0375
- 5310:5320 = -0.0032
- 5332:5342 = 0.0110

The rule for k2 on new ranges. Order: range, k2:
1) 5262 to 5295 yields -0.09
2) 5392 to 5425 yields -0.25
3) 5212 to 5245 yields -0.43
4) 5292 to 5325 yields -0.25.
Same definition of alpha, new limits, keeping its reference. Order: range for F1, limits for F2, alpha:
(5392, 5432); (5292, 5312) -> -0.33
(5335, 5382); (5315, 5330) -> -0.28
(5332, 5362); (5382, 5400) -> -0.17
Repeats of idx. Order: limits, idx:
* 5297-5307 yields 0.77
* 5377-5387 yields 3.13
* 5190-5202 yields 2.41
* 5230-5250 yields 2.14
